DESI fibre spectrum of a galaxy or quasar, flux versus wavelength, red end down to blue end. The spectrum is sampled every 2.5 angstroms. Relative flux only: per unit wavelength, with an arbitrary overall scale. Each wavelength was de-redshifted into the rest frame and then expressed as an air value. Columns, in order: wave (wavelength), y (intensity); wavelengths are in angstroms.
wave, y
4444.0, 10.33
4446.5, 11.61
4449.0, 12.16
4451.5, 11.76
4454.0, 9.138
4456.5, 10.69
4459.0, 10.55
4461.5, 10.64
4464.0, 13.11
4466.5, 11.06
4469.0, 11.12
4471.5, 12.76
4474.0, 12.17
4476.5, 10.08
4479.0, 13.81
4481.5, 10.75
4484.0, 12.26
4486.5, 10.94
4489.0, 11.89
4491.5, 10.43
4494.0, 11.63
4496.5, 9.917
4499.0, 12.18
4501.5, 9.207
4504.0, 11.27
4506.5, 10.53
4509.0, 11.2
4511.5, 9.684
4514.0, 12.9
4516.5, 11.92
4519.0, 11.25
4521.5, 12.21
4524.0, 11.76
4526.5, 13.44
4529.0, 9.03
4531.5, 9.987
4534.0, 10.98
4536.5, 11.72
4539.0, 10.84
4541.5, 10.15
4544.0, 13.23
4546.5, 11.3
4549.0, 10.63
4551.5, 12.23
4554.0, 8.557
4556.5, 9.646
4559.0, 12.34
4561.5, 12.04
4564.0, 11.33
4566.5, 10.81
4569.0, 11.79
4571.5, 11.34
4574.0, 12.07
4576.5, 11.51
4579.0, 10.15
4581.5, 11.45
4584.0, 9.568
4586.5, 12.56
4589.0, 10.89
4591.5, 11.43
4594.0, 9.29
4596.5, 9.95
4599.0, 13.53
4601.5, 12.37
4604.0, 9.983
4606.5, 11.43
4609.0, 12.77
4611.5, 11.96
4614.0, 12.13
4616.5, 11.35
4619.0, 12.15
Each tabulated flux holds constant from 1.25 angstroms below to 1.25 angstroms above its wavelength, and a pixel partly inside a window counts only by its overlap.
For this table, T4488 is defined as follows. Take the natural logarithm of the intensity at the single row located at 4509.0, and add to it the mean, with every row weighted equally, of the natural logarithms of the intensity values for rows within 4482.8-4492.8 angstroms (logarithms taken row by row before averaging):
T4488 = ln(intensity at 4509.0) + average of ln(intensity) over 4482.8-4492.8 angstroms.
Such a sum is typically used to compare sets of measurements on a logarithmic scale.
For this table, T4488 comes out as 4.85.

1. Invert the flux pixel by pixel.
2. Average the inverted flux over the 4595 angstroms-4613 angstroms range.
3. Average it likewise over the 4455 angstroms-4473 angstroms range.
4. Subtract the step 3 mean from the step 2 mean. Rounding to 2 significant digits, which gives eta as -0.0018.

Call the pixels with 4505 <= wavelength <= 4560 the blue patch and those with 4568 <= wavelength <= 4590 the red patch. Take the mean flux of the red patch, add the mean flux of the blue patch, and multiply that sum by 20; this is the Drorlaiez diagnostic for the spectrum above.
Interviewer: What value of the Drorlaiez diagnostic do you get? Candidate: 448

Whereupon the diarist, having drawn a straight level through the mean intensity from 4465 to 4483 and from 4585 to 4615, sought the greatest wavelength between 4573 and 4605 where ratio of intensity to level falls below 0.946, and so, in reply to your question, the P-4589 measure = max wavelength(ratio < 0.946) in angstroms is 4604.0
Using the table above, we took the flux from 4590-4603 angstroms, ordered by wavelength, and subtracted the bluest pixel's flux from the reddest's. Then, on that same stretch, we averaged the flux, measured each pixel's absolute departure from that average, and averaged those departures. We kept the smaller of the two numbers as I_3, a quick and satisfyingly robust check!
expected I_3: 0.94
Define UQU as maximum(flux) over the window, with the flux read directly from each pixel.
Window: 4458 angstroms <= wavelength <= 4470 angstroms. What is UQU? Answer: 13.11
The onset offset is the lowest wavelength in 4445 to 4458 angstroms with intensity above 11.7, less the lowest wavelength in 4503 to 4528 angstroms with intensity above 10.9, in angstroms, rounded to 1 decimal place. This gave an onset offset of -55.0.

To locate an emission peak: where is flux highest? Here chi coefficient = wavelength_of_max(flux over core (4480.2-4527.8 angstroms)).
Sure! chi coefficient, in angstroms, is 4526.5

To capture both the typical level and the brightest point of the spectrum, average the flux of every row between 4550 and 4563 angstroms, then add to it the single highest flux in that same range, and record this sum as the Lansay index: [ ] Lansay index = 23.3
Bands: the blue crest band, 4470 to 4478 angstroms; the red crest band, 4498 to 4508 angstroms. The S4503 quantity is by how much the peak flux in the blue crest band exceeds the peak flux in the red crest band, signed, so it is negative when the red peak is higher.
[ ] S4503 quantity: 0.58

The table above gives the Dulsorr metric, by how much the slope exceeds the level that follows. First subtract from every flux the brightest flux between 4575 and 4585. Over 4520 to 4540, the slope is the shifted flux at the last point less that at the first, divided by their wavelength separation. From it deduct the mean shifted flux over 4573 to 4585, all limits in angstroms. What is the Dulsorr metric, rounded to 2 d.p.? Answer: 0.48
